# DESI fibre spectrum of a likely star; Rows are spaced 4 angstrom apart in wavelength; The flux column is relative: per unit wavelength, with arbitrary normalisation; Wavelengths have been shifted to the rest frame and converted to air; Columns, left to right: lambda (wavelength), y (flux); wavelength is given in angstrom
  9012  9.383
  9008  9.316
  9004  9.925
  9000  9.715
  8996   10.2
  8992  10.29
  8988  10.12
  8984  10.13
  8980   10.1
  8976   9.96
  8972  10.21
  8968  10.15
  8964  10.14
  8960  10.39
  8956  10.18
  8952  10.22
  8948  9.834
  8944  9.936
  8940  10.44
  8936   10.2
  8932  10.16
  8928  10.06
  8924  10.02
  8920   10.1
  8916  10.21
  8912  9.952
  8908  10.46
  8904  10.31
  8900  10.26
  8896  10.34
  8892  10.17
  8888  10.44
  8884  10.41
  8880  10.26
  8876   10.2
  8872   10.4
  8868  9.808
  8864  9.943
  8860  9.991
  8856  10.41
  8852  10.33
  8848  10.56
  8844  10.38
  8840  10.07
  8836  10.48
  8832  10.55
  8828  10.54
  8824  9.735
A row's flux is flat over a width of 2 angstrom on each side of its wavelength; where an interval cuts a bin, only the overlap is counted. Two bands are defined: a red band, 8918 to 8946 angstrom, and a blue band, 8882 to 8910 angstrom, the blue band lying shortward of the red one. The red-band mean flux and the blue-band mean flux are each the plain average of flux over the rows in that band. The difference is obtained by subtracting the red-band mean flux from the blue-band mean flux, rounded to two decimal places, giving 0.21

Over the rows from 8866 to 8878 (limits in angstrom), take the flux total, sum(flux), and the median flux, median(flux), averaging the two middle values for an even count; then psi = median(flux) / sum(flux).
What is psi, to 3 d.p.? 0.335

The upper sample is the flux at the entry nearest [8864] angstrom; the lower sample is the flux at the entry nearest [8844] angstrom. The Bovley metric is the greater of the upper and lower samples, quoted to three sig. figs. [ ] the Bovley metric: 10.4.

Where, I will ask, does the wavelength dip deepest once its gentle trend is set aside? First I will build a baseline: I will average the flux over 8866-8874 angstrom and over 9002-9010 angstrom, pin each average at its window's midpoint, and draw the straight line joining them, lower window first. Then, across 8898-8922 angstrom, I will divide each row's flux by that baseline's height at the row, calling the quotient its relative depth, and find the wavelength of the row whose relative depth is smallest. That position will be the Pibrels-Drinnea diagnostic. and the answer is 8912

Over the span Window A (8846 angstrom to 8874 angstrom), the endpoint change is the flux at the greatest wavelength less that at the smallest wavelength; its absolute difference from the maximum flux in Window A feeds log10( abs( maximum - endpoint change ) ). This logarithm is 1.03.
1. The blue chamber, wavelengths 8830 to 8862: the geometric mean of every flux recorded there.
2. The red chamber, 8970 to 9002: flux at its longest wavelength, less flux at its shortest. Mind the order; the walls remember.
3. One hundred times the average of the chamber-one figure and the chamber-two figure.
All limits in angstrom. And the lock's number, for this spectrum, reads 492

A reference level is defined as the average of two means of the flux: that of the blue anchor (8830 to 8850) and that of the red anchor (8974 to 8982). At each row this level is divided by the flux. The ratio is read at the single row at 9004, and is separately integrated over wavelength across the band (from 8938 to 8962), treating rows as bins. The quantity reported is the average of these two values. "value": 13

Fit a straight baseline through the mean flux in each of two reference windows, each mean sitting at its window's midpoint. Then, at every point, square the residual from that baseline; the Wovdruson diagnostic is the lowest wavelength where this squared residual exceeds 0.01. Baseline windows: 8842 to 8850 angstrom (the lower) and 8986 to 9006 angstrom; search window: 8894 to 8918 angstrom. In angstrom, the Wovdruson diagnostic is 8908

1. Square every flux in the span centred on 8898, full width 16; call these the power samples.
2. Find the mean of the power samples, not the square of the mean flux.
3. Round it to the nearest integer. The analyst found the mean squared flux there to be 105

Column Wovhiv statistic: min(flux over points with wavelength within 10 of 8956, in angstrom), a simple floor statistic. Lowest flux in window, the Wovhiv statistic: 9.834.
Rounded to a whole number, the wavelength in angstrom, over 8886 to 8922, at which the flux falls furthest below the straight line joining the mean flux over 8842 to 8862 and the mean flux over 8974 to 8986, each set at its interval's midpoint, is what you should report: 8912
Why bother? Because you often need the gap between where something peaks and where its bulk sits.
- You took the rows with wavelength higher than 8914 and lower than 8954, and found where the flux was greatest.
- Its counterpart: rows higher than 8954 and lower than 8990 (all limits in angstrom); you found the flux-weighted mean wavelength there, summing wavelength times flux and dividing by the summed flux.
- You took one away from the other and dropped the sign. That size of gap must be 31.9 angstrom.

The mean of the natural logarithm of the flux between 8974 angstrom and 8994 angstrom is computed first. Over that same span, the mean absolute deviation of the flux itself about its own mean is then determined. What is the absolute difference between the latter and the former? 2.24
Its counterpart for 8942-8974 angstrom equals 2.19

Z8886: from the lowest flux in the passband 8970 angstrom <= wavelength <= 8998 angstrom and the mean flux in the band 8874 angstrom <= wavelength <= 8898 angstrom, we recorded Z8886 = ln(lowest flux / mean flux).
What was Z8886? -0.034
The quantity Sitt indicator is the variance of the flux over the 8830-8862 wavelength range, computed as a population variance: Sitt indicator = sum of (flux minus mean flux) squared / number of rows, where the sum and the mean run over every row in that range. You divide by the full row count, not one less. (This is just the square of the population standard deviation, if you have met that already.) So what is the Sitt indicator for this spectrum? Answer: 0.039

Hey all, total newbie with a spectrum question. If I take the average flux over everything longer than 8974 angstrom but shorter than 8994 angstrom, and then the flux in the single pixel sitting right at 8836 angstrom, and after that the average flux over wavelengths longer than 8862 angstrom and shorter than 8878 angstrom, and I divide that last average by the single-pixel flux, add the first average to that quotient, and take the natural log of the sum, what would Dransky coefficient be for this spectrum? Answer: 2.41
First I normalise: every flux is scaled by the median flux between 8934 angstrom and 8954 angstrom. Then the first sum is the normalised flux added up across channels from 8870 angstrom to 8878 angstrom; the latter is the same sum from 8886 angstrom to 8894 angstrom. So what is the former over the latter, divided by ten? 0.100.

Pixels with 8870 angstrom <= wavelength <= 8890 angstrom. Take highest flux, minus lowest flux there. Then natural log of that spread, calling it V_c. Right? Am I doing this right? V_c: -1.4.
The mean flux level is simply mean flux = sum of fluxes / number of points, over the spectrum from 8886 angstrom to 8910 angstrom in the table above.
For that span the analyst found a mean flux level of 10.3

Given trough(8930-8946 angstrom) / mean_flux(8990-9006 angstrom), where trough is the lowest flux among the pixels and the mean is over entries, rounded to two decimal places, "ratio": 0.99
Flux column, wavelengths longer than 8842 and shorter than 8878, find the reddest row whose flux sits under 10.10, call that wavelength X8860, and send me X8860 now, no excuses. 8868 angstrom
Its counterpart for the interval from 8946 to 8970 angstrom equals 8948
